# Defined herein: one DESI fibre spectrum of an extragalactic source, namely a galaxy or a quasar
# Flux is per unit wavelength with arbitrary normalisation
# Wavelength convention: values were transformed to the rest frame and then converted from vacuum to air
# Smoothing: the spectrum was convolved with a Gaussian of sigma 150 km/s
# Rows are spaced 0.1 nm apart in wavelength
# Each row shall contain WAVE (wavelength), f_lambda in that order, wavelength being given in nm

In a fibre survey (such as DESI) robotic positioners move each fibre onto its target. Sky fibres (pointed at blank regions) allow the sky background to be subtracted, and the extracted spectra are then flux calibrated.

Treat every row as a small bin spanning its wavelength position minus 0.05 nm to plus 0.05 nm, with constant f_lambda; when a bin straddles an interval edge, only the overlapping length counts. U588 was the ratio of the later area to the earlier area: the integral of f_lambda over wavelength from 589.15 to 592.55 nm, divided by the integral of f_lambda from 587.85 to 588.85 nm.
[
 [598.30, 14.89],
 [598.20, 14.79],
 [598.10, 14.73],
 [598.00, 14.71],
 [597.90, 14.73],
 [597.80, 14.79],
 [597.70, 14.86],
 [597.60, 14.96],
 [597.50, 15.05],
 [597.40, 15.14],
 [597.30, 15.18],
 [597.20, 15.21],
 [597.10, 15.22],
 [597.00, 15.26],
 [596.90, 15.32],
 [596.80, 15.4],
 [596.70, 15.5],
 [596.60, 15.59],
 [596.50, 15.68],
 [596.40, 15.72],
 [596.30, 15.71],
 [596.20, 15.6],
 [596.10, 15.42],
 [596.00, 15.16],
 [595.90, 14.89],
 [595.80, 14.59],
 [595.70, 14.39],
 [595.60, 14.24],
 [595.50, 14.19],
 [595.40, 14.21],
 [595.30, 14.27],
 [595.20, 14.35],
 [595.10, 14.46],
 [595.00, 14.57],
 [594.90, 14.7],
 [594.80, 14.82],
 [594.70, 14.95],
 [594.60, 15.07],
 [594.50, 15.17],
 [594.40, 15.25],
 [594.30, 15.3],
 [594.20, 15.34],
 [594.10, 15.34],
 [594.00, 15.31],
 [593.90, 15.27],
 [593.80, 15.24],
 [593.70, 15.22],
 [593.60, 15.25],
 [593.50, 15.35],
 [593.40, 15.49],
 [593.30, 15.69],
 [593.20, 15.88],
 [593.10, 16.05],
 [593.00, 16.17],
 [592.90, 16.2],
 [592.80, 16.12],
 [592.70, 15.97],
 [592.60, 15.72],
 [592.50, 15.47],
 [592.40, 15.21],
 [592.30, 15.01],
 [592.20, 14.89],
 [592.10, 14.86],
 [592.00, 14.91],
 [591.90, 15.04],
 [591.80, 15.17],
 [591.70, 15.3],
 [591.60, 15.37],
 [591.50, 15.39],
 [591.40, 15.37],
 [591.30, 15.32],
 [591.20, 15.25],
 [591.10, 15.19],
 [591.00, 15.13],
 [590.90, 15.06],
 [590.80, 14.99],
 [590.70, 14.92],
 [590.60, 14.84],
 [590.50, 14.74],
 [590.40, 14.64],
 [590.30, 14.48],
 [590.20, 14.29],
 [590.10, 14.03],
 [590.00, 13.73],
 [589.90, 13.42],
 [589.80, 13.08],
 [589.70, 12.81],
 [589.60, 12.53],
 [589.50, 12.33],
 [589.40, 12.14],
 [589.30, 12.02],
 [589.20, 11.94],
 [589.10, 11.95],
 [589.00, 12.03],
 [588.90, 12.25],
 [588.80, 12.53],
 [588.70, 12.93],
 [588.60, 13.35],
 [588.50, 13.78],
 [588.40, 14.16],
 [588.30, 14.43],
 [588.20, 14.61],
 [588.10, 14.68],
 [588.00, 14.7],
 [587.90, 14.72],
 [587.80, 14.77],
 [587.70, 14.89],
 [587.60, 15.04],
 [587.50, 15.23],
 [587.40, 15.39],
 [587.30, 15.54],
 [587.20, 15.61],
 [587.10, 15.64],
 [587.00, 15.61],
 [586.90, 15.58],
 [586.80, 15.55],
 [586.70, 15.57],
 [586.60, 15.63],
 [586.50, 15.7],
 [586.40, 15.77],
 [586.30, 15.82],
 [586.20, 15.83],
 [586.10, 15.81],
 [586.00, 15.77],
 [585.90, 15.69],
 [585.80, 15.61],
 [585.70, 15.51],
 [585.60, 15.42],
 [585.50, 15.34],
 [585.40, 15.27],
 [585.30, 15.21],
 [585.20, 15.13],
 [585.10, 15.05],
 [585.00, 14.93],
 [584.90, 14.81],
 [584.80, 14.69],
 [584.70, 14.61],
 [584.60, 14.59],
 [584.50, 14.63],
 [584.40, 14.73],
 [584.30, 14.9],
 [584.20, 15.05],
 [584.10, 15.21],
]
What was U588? 3.5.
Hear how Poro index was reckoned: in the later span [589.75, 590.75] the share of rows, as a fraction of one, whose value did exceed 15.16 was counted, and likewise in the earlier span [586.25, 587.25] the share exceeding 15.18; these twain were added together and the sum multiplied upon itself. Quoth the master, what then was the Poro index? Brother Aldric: 1.0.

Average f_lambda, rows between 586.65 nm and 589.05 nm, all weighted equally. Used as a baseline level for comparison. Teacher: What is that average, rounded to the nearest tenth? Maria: 14.5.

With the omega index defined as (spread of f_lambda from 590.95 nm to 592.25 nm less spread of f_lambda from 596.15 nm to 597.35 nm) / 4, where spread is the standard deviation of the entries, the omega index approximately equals -0.004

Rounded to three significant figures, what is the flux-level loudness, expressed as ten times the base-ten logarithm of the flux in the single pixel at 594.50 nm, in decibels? 11.8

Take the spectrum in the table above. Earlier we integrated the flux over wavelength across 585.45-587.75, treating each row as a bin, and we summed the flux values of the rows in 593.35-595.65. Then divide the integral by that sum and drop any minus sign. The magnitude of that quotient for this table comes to 0.104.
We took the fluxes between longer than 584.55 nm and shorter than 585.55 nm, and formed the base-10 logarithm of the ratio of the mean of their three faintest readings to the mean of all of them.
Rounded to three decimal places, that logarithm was -0.010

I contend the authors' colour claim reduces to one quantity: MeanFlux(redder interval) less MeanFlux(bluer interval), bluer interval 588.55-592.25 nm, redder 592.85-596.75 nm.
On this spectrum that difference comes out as 1.2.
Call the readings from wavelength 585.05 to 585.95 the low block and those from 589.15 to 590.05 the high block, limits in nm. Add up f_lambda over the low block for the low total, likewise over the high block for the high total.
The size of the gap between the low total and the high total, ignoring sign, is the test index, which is 24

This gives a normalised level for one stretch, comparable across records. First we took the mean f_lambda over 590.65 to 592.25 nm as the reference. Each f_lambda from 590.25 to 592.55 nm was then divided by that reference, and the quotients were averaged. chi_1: 0.996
